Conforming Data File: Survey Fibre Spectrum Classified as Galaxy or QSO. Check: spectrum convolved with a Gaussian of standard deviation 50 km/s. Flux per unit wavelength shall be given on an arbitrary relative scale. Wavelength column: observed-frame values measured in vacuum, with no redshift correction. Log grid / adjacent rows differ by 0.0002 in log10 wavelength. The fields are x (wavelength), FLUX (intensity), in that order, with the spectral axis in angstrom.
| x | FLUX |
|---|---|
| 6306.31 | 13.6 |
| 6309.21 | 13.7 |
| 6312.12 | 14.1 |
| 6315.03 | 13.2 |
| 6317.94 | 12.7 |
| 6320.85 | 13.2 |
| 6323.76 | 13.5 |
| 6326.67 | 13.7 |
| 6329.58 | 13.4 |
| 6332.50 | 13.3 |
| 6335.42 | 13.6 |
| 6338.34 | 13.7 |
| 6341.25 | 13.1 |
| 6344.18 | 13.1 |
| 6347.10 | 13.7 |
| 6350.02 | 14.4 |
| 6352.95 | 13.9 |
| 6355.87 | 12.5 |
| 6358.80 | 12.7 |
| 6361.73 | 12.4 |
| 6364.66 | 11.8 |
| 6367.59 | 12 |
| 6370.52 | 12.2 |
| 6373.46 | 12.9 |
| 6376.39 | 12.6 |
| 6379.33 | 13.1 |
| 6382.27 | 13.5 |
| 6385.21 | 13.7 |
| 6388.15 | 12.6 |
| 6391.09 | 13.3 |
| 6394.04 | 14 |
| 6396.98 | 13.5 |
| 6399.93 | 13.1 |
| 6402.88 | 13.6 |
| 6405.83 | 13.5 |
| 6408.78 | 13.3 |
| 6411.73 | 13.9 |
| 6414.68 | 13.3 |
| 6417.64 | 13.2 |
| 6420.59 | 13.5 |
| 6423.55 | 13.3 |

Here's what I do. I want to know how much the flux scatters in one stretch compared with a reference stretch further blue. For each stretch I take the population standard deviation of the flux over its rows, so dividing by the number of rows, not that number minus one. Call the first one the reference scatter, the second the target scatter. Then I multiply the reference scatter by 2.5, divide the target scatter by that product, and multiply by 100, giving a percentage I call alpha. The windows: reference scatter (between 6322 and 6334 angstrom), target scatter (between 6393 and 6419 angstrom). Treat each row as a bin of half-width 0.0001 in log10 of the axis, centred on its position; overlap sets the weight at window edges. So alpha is 78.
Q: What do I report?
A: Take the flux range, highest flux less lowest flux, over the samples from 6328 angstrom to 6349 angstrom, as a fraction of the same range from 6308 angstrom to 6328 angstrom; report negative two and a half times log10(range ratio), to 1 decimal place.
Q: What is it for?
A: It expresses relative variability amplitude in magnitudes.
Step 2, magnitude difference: 0.9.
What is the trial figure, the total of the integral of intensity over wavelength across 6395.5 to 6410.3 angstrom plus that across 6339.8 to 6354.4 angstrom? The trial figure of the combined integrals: 397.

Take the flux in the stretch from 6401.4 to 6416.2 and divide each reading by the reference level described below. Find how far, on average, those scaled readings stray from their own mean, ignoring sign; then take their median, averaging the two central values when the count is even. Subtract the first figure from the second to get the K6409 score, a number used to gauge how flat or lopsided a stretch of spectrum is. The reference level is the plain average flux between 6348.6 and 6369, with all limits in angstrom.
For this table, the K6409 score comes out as 1.04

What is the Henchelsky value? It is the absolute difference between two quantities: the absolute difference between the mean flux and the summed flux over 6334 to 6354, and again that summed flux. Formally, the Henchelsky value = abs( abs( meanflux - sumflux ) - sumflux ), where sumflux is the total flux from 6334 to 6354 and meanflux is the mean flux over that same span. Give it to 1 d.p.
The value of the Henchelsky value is 13.6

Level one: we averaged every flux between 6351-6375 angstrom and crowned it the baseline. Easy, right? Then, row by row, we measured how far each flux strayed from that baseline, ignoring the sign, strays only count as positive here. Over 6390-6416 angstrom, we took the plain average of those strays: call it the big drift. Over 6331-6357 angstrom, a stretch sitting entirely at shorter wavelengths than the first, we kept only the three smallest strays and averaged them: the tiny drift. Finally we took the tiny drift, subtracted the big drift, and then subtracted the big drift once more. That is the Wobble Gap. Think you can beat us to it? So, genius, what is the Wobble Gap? -1.5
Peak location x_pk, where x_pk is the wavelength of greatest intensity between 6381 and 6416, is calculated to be 6394.04 angstrom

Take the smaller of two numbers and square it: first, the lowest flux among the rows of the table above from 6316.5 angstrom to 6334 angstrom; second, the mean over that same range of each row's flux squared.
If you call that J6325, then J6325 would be 161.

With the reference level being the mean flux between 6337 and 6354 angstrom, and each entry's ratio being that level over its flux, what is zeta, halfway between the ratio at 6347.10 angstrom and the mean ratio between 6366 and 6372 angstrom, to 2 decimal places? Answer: 1.06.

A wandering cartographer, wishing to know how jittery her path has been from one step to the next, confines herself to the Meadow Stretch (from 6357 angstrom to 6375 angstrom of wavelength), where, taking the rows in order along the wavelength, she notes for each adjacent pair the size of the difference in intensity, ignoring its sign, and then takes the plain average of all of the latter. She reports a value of 0.40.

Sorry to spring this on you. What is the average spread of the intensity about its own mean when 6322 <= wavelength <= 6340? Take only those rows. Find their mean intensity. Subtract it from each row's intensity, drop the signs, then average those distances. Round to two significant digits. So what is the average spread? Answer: 0.13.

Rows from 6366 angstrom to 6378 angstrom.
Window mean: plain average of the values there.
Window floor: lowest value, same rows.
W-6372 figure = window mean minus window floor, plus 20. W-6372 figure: 20.4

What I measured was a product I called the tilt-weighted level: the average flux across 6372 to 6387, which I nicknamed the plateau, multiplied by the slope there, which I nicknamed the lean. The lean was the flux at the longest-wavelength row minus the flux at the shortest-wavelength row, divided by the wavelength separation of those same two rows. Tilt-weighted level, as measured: 0.90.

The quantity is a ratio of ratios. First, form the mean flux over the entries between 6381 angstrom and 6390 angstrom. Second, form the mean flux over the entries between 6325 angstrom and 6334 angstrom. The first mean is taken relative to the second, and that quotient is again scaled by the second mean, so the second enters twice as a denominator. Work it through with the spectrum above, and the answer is 0.0732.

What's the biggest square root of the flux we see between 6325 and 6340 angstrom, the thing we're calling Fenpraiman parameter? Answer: 3.70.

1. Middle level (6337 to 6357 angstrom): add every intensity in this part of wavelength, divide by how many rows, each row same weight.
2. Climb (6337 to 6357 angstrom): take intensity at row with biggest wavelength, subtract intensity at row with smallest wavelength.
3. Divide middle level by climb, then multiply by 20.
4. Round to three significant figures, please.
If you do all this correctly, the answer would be -225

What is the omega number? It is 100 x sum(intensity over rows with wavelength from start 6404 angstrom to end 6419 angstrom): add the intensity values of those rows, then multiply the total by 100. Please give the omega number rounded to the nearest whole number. 6720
